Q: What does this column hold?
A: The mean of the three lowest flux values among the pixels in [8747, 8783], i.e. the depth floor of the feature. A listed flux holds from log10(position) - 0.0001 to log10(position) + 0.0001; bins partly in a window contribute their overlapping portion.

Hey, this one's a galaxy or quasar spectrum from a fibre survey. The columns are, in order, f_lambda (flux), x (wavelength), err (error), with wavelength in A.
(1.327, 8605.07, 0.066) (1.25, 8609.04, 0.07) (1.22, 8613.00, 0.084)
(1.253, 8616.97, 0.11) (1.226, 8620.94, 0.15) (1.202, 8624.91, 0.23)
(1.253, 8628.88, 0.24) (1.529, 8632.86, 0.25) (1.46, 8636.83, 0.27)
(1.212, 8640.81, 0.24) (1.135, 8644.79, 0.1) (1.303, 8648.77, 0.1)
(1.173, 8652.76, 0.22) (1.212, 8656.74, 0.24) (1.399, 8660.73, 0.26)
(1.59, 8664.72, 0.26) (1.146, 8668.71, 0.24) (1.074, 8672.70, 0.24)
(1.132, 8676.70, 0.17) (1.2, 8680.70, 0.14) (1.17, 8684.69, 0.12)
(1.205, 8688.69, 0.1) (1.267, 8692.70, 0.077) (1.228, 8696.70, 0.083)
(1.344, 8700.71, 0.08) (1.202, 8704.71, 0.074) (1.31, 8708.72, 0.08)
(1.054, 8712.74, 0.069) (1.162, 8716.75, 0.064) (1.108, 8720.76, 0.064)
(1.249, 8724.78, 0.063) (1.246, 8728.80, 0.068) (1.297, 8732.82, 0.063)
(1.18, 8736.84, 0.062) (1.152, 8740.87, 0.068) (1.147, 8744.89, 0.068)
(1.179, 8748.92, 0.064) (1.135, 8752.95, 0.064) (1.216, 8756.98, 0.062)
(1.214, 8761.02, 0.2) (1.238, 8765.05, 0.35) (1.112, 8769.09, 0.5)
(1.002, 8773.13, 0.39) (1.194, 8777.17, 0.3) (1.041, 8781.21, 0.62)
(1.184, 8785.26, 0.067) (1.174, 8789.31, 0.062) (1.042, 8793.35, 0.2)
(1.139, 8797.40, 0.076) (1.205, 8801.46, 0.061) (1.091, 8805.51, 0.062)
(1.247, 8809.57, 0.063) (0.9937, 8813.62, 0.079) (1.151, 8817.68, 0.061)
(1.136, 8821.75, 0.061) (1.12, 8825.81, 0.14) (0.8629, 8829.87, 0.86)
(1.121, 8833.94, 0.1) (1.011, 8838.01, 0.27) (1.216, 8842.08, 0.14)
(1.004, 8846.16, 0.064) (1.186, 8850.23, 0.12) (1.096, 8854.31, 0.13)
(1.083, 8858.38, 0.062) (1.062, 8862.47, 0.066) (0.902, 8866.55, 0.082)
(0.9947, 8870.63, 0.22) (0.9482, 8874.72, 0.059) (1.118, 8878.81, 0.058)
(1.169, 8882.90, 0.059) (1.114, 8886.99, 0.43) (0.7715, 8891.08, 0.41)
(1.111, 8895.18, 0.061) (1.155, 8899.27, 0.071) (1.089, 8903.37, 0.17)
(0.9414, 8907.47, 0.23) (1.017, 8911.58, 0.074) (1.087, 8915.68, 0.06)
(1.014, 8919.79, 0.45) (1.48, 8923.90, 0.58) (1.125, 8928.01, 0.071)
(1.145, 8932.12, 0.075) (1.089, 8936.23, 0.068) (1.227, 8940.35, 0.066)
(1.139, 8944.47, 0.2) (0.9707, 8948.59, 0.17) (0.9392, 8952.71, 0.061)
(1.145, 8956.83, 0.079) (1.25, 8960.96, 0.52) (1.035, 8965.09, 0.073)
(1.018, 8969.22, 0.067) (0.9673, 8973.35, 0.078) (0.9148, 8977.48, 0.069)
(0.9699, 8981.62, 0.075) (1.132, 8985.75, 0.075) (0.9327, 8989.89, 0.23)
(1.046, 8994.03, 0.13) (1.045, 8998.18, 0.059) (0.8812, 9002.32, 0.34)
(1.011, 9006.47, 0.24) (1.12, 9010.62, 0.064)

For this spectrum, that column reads 1.05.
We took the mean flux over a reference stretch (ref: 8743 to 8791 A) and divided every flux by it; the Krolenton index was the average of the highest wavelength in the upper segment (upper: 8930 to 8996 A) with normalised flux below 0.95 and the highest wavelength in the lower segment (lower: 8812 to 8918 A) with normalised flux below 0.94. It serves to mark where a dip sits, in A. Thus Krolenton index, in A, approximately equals 8952.8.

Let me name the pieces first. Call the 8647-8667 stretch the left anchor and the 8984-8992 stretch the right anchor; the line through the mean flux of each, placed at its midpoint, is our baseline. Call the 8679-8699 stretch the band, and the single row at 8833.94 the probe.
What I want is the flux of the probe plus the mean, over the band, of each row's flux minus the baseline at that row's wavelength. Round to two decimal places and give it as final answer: 1.03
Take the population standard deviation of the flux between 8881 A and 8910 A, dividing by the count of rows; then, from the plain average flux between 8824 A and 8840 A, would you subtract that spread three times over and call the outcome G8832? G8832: 0.63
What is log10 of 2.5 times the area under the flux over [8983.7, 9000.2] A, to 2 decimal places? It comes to 1.63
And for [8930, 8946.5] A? 1.68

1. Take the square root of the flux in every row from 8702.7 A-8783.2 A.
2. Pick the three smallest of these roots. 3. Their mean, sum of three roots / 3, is 1.02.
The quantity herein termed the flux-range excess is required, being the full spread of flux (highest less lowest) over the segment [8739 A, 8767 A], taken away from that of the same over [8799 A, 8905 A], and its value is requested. 0.37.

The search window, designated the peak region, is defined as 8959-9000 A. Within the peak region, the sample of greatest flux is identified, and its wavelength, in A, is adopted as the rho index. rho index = 8960.96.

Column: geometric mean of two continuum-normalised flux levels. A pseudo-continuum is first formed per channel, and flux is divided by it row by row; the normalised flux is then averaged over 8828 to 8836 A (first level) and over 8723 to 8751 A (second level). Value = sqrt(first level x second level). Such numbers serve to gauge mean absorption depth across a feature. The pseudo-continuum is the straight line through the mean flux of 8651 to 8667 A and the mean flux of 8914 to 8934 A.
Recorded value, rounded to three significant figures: 0.868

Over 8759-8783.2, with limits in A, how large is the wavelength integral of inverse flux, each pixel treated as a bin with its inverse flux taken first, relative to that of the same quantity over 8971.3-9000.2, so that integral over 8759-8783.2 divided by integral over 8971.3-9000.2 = 0.74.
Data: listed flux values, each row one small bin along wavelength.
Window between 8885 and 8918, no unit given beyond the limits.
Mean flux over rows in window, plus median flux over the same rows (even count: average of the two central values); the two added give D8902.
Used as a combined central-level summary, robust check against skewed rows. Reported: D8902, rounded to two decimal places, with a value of 2.12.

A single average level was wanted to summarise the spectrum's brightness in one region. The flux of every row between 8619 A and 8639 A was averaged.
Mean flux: 1.33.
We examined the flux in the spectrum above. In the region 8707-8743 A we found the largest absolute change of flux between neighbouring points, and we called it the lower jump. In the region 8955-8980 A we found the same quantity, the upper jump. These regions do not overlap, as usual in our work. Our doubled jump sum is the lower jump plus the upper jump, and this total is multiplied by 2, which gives 0.94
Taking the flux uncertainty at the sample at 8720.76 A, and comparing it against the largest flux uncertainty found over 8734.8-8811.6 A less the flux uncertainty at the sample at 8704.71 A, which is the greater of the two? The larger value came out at 0.55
